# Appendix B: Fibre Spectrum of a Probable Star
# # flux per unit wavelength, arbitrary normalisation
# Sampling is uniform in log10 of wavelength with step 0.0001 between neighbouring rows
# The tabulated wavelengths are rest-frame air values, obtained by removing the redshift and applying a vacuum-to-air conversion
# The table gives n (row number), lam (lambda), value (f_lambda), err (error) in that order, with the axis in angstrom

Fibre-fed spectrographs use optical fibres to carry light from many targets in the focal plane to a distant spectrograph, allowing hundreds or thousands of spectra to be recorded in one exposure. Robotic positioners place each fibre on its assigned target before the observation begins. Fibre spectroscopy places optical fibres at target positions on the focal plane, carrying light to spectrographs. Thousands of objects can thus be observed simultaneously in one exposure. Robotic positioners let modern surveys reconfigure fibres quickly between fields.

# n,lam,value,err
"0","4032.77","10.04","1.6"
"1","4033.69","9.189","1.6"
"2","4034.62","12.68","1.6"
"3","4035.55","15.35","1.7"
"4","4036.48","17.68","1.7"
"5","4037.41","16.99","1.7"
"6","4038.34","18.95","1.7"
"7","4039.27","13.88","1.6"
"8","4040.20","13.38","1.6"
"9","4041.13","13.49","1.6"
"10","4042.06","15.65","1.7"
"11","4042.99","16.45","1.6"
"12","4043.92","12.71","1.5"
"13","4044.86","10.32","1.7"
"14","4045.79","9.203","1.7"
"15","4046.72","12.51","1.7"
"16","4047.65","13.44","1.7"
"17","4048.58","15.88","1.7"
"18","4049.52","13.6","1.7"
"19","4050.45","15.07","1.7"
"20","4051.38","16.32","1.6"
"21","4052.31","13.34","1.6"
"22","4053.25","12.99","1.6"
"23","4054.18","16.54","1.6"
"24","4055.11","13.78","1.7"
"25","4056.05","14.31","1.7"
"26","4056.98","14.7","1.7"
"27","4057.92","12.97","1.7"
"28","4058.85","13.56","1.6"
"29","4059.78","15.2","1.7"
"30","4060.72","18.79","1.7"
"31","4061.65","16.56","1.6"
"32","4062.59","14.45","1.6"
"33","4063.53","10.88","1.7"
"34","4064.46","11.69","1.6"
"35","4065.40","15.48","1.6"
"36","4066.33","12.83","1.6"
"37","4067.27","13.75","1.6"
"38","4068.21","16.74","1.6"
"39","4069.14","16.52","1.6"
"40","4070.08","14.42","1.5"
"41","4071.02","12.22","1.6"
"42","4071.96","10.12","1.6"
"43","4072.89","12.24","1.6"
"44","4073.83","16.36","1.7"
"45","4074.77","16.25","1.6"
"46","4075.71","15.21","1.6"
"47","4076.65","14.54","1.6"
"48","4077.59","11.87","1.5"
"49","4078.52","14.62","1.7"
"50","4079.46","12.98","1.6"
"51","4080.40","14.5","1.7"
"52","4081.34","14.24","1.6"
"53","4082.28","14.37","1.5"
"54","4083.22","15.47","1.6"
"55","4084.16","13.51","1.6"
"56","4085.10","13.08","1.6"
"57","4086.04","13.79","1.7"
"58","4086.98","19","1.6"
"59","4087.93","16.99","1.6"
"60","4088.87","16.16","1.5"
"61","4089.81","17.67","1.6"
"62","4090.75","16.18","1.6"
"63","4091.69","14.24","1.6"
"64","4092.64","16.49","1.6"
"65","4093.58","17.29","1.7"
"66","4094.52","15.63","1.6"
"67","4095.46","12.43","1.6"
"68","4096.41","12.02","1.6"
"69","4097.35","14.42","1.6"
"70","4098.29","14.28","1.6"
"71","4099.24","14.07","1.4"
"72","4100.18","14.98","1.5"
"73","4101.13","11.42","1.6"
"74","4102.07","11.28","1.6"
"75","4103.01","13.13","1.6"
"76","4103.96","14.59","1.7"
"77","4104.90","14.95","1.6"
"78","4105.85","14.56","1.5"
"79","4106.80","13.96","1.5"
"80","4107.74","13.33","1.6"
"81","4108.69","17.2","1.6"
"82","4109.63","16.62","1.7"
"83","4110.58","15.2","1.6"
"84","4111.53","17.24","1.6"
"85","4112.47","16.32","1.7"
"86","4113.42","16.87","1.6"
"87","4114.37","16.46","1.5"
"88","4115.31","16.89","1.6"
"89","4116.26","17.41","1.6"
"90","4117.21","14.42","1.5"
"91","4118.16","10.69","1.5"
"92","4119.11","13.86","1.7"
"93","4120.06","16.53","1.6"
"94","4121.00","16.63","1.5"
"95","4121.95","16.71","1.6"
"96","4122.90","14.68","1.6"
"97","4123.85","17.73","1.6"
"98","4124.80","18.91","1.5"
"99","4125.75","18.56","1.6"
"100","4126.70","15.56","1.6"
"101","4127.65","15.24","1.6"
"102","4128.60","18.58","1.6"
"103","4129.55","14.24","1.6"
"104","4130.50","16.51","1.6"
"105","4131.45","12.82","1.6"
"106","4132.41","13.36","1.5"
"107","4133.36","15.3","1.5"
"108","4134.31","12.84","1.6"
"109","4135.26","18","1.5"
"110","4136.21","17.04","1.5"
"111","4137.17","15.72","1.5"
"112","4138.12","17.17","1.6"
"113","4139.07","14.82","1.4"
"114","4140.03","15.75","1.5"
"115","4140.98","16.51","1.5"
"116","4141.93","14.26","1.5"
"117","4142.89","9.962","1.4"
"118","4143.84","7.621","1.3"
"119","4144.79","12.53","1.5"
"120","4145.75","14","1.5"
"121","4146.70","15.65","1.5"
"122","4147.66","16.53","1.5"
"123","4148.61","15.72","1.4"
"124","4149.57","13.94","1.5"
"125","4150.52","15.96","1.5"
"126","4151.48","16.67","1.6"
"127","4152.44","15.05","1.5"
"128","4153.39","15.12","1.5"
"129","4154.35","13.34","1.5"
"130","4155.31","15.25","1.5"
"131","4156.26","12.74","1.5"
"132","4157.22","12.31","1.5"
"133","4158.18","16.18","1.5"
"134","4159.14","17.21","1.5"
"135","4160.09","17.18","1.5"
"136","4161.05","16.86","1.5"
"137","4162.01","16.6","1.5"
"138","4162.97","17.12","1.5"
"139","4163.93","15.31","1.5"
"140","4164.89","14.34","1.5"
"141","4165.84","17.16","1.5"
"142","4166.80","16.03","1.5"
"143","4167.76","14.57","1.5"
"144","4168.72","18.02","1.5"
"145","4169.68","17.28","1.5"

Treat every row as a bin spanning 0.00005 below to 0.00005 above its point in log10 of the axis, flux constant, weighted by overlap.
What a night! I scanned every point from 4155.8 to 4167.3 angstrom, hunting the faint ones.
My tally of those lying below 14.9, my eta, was 3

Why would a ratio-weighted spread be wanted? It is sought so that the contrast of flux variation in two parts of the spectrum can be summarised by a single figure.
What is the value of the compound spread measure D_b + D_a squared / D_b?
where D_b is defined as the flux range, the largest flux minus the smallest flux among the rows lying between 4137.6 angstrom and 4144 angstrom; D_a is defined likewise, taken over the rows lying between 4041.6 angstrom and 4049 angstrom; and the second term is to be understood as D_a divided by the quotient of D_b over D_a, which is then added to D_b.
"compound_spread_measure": 15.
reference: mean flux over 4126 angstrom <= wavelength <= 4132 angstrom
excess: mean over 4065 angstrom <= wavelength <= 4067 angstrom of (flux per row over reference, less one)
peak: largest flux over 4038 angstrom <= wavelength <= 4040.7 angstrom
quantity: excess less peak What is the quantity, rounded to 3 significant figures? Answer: -19.0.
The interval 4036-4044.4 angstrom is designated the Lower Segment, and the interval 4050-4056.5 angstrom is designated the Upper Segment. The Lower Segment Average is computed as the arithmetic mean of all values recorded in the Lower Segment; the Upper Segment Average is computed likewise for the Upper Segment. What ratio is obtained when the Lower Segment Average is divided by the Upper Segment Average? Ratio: 1.06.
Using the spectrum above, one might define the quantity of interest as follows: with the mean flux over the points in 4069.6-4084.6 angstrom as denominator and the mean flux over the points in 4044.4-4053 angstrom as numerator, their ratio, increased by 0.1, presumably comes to 1.05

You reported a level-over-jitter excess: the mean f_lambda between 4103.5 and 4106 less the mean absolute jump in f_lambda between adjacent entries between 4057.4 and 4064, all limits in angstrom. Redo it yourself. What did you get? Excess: 12.4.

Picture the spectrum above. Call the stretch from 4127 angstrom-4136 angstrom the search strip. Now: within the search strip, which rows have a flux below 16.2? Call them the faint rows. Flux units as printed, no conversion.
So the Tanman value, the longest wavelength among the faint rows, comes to 4134.31 angstrom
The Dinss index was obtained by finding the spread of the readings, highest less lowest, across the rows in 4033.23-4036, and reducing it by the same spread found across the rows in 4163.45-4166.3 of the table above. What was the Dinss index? 3.3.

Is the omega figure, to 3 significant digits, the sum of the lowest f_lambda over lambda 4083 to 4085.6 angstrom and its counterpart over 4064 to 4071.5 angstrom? 24.8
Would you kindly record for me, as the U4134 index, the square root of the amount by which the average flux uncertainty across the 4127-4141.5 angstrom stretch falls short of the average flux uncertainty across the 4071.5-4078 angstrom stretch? 0.245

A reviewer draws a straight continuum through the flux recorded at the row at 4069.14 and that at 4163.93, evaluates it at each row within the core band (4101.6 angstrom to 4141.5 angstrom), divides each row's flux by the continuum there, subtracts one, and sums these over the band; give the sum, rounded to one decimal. -0.7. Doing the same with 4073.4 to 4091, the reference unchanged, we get -1.5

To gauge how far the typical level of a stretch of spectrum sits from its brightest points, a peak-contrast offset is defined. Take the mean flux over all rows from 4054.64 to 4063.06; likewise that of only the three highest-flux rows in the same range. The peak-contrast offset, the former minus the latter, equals -1.93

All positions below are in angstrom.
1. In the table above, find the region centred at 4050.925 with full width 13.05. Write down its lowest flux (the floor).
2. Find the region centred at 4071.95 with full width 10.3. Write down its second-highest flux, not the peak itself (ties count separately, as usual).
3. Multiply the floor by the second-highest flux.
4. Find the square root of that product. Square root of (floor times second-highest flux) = 12.3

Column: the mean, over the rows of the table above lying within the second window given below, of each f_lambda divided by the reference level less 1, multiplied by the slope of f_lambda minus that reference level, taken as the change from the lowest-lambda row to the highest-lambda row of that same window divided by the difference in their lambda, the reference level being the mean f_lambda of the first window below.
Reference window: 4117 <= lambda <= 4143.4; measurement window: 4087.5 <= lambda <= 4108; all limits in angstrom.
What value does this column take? 0.011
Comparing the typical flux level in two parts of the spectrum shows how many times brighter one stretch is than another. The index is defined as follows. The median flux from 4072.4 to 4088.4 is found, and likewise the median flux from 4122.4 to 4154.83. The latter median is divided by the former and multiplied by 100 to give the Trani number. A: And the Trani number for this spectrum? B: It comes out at 106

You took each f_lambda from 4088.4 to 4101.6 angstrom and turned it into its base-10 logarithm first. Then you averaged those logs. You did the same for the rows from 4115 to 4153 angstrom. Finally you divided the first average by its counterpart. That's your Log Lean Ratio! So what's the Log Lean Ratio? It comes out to 0.991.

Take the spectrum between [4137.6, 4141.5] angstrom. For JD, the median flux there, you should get 16.1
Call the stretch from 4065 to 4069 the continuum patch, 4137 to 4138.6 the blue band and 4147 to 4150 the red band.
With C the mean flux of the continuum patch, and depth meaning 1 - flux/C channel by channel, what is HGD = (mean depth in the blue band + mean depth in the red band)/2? -0.08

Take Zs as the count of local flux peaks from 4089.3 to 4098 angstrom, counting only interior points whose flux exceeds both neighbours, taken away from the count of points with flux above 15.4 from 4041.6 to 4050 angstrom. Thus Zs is 2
